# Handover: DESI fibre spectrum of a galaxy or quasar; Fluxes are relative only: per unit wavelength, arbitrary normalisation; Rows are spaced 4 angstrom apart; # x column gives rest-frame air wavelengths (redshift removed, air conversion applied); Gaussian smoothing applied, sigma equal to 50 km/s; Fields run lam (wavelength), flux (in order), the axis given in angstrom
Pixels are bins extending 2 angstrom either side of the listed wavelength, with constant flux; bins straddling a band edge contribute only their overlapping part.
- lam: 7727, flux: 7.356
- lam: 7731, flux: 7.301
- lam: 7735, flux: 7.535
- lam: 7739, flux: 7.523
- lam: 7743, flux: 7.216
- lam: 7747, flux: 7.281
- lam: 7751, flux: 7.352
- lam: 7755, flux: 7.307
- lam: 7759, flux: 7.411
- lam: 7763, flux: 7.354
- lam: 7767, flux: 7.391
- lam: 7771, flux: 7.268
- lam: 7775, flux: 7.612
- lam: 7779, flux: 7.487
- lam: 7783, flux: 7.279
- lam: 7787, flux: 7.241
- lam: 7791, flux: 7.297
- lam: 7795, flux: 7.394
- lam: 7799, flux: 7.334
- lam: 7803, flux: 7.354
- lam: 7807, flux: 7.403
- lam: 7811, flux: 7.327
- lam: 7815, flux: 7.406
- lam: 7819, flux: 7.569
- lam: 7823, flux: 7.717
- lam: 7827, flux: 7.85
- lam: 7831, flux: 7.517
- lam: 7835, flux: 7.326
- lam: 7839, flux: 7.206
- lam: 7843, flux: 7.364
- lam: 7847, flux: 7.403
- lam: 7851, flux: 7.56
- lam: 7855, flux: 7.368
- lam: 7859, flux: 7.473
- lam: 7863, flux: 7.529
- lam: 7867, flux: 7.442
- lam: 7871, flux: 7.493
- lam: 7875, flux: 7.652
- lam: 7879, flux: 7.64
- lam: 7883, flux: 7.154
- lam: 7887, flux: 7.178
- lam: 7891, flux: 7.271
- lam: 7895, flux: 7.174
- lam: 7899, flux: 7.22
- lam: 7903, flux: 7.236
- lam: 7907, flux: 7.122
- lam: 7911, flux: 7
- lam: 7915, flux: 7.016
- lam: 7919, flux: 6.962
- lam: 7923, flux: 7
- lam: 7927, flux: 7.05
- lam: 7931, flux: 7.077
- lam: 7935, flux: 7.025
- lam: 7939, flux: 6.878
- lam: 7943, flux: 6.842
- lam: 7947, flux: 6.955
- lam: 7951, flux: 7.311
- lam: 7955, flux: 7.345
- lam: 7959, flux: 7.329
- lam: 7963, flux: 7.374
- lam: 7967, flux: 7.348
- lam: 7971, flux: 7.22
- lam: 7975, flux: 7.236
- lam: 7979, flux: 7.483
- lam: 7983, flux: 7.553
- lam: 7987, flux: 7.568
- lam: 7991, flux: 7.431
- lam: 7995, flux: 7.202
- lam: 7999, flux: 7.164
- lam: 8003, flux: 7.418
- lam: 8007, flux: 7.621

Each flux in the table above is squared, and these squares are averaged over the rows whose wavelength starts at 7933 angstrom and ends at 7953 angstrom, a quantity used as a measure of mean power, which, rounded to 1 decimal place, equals 49.1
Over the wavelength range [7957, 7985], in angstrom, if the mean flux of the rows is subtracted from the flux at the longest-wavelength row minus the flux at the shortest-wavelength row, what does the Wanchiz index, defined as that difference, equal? -7.14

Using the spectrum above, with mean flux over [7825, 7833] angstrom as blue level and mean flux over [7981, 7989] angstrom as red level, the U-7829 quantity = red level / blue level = 0.98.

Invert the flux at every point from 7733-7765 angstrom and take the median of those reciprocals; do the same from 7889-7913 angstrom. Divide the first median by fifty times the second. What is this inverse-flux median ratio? 0.0196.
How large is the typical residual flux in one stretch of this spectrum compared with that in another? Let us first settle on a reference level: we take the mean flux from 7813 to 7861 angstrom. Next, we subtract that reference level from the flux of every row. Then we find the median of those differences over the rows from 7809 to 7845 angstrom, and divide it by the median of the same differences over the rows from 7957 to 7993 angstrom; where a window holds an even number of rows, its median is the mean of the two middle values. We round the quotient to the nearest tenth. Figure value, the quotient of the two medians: 0.7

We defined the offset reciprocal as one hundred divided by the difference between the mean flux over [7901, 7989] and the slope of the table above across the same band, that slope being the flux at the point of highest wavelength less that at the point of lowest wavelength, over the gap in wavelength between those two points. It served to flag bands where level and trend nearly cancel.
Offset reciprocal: 13.9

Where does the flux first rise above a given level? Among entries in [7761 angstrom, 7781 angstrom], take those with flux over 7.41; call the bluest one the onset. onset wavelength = 7775 angstrom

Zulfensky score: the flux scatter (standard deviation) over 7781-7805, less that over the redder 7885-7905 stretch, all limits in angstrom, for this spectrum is 0.014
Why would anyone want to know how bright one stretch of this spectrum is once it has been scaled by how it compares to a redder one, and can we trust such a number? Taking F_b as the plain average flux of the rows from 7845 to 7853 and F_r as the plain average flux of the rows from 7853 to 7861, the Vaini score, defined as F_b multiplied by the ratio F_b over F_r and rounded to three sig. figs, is 7.54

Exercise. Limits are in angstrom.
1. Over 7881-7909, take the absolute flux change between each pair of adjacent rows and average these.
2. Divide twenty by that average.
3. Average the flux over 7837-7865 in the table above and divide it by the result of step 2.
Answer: 0.024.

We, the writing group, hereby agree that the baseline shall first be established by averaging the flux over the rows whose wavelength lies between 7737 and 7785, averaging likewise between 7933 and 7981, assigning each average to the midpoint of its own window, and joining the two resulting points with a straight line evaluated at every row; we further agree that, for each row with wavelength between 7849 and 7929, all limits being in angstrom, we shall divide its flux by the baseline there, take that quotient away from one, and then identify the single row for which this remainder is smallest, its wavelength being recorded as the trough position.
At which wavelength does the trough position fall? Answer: 7875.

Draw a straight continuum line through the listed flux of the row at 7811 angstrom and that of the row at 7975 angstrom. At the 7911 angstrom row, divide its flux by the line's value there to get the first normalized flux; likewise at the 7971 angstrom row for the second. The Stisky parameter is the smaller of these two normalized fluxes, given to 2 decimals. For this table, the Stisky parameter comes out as 0.96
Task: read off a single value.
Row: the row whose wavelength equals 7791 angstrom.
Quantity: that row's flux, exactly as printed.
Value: 7.297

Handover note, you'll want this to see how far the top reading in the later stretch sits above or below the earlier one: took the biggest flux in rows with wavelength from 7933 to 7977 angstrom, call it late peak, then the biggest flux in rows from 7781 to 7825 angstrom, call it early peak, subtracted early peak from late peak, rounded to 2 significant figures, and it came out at -0.34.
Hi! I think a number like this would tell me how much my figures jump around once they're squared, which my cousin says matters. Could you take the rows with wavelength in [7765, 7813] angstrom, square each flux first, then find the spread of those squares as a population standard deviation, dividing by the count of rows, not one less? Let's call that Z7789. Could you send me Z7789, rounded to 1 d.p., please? 1.5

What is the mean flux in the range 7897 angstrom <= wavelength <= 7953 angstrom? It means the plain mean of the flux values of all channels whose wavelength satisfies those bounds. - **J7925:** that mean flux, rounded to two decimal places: 7.05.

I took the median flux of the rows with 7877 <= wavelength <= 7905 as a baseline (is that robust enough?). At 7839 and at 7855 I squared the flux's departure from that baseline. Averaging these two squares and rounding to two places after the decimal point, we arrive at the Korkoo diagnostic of 0.01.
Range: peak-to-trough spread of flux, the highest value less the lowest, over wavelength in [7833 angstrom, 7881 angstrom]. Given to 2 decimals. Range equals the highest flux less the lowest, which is 0.45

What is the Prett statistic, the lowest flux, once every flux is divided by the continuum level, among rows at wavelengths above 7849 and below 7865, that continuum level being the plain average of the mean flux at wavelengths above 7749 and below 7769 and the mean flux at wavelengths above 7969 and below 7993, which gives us 1.00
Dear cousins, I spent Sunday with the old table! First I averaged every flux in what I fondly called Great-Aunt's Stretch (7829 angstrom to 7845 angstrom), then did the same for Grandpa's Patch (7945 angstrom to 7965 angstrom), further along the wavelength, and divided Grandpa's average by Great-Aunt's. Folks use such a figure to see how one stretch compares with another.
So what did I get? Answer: 0.99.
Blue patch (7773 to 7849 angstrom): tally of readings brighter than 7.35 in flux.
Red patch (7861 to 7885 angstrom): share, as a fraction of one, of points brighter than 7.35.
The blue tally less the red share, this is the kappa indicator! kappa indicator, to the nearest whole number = 11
